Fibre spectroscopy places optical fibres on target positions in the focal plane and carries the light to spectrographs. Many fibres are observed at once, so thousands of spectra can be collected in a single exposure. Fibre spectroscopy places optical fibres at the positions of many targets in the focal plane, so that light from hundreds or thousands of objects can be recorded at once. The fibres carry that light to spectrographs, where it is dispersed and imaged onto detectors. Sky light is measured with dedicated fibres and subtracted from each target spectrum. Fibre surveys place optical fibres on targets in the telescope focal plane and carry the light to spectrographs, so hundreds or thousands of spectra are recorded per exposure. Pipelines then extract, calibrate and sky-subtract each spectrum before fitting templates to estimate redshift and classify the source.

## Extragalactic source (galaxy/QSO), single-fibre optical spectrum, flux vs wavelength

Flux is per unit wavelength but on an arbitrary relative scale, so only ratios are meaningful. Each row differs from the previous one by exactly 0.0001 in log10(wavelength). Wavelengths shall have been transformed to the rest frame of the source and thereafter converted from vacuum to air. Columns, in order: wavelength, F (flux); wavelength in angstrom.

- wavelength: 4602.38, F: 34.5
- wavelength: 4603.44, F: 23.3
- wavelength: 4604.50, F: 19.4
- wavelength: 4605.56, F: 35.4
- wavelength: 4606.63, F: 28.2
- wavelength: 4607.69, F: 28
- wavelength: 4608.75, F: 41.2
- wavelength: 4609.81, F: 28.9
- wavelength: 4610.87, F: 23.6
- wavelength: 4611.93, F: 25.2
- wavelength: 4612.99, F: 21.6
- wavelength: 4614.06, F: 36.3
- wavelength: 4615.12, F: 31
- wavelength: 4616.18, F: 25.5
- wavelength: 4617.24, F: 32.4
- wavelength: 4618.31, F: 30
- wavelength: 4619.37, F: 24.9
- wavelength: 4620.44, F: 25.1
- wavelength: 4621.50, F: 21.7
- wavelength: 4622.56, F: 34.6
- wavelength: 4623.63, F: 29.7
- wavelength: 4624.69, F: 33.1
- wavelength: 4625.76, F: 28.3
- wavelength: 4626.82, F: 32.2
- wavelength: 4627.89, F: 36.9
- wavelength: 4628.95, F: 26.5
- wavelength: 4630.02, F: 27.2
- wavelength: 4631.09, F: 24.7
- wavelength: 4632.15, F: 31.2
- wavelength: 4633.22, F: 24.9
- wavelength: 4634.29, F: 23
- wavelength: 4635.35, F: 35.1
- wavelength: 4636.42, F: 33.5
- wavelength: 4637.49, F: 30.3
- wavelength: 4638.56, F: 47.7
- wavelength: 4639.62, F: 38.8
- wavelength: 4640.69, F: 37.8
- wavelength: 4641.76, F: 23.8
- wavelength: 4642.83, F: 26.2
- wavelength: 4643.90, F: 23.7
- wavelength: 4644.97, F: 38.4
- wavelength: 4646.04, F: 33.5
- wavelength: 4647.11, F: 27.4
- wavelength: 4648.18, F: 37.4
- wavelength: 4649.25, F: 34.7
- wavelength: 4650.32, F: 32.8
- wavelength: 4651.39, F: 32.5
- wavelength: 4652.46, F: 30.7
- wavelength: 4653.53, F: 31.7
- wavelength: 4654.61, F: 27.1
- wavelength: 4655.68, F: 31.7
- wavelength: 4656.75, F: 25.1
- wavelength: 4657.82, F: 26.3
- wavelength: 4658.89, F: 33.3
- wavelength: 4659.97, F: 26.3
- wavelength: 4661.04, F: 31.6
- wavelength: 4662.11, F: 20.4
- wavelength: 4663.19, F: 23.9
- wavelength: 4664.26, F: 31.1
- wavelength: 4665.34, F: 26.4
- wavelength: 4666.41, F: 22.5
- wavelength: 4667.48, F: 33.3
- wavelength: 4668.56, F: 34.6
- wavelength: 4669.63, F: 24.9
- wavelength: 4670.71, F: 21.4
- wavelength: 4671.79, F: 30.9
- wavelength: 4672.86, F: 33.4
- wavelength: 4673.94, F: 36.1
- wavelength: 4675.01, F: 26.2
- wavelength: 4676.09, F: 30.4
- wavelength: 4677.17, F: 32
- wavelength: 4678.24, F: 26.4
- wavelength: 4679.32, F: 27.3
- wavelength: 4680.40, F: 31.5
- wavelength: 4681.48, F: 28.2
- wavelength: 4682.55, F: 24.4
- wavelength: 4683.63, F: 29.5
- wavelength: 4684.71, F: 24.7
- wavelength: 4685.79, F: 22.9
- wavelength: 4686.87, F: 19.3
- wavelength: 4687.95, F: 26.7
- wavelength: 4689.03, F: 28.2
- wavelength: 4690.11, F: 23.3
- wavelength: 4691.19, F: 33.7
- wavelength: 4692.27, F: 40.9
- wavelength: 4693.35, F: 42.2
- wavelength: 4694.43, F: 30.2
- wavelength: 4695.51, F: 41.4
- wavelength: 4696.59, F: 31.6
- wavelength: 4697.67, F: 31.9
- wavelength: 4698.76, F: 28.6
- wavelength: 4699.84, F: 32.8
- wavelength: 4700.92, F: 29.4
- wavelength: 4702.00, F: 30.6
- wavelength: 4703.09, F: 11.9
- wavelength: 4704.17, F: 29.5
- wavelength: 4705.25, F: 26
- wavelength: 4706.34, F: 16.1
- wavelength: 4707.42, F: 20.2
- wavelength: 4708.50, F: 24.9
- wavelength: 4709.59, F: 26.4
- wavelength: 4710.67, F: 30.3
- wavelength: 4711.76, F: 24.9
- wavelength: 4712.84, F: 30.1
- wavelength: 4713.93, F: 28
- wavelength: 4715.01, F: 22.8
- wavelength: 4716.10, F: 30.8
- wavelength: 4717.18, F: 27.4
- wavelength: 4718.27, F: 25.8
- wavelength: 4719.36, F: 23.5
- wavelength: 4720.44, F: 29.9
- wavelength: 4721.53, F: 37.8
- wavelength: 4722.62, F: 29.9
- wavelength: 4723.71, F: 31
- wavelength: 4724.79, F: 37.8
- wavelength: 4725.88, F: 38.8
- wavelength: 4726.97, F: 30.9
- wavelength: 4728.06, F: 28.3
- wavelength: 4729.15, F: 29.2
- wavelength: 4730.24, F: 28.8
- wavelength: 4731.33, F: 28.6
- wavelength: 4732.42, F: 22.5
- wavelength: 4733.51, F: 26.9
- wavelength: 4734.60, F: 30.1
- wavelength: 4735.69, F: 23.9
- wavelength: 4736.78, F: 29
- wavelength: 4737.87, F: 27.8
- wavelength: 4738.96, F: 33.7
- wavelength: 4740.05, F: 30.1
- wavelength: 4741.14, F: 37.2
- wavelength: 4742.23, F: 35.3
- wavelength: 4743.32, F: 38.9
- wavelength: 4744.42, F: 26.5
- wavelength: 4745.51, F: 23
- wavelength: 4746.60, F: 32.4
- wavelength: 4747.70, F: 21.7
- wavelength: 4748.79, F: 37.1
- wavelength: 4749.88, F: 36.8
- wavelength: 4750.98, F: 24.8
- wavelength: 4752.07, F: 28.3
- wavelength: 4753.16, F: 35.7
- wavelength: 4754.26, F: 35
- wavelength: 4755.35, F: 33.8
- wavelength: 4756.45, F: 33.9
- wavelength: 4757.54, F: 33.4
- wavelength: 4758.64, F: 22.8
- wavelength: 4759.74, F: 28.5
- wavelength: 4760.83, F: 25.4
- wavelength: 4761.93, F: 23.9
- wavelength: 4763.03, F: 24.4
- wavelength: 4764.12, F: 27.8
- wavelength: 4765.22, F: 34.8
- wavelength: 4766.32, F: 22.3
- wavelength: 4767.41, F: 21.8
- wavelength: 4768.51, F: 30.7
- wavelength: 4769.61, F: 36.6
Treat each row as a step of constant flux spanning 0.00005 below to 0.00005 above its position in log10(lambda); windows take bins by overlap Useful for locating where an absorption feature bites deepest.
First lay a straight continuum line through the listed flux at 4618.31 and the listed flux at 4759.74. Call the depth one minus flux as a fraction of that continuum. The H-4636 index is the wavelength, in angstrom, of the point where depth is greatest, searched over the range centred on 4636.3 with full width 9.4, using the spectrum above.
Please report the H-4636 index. 4634.29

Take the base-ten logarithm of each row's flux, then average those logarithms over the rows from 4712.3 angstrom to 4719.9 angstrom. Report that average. 1.43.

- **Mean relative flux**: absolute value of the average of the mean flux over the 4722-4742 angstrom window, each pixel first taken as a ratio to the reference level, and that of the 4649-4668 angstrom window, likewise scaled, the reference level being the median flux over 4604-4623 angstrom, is 1.05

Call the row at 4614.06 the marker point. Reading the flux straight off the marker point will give 36.3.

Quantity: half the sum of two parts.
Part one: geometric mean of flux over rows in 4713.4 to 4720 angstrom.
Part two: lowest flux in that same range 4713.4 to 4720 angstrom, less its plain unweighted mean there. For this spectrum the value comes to 11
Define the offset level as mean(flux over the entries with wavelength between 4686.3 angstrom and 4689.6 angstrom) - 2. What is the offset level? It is 23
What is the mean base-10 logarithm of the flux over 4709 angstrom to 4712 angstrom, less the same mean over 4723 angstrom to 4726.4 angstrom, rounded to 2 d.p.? -0.12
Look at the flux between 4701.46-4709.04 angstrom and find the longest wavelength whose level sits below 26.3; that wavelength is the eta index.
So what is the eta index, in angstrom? 4708.50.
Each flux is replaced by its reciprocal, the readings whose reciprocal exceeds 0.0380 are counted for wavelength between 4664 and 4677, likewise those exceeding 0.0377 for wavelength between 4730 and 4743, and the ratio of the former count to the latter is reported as 2.0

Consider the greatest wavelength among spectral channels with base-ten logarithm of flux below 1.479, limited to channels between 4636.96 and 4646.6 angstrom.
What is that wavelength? 4643.90 angstrom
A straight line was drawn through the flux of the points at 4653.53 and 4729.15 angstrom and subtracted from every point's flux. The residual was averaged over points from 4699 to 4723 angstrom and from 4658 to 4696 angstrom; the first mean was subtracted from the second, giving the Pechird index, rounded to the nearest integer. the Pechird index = 1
